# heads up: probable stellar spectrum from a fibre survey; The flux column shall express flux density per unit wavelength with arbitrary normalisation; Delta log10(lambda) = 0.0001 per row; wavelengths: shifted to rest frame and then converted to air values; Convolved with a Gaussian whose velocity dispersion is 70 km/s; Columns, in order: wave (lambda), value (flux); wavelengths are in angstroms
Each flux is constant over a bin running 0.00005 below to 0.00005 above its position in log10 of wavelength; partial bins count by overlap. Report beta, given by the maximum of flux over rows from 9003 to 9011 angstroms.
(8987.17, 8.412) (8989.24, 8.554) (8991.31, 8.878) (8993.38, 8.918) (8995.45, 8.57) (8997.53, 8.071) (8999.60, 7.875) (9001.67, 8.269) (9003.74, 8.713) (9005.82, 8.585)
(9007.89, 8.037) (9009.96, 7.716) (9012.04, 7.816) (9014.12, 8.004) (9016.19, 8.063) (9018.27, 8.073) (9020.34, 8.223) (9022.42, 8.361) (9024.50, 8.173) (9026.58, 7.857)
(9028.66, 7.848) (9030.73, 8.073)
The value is 8.713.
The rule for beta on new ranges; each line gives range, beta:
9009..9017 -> 8.063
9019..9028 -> 8.361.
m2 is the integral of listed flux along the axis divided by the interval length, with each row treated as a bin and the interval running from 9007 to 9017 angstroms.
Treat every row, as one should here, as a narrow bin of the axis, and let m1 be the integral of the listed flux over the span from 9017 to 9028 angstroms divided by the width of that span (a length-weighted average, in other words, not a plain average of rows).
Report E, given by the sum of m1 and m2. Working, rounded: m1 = 8.12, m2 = 7.92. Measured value 16.0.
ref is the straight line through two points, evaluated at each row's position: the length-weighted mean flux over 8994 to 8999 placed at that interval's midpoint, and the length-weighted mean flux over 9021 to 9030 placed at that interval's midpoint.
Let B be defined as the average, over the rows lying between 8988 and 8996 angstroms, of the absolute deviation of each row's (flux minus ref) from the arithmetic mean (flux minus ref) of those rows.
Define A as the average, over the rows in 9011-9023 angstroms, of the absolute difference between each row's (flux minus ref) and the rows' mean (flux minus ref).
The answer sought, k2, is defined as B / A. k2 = 1.1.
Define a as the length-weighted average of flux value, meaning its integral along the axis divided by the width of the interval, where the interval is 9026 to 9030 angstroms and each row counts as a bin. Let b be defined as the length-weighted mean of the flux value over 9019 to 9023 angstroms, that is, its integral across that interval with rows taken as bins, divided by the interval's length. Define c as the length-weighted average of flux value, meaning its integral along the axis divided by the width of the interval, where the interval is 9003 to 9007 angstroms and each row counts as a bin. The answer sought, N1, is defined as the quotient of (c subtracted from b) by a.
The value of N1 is -0.04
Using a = 7.88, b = 8.3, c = 8.6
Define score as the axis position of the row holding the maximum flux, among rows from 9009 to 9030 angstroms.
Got 9022.42 angstroms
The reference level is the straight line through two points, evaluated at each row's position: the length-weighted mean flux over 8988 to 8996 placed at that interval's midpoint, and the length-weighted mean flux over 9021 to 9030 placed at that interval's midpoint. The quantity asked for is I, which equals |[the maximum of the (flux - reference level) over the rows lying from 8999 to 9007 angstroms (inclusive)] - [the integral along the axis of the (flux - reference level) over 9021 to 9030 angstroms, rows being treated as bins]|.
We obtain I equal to 0.2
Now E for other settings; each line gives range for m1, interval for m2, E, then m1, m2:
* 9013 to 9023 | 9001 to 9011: 16.4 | 8.13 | 8.27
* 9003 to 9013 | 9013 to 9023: 16.3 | 8.16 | 8.13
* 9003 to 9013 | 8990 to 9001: 16.6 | 8.16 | 8.46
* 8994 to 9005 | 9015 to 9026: 16.5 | 8.32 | 8.16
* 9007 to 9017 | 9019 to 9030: 16.0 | 7.92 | 8.10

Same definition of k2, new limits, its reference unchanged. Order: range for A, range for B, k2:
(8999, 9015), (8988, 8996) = 0.6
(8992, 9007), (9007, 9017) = 0.4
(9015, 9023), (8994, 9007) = 2.2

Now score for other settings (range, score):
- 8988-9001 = 8993.38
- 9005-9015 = 9005.82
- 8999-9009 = 9003.74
